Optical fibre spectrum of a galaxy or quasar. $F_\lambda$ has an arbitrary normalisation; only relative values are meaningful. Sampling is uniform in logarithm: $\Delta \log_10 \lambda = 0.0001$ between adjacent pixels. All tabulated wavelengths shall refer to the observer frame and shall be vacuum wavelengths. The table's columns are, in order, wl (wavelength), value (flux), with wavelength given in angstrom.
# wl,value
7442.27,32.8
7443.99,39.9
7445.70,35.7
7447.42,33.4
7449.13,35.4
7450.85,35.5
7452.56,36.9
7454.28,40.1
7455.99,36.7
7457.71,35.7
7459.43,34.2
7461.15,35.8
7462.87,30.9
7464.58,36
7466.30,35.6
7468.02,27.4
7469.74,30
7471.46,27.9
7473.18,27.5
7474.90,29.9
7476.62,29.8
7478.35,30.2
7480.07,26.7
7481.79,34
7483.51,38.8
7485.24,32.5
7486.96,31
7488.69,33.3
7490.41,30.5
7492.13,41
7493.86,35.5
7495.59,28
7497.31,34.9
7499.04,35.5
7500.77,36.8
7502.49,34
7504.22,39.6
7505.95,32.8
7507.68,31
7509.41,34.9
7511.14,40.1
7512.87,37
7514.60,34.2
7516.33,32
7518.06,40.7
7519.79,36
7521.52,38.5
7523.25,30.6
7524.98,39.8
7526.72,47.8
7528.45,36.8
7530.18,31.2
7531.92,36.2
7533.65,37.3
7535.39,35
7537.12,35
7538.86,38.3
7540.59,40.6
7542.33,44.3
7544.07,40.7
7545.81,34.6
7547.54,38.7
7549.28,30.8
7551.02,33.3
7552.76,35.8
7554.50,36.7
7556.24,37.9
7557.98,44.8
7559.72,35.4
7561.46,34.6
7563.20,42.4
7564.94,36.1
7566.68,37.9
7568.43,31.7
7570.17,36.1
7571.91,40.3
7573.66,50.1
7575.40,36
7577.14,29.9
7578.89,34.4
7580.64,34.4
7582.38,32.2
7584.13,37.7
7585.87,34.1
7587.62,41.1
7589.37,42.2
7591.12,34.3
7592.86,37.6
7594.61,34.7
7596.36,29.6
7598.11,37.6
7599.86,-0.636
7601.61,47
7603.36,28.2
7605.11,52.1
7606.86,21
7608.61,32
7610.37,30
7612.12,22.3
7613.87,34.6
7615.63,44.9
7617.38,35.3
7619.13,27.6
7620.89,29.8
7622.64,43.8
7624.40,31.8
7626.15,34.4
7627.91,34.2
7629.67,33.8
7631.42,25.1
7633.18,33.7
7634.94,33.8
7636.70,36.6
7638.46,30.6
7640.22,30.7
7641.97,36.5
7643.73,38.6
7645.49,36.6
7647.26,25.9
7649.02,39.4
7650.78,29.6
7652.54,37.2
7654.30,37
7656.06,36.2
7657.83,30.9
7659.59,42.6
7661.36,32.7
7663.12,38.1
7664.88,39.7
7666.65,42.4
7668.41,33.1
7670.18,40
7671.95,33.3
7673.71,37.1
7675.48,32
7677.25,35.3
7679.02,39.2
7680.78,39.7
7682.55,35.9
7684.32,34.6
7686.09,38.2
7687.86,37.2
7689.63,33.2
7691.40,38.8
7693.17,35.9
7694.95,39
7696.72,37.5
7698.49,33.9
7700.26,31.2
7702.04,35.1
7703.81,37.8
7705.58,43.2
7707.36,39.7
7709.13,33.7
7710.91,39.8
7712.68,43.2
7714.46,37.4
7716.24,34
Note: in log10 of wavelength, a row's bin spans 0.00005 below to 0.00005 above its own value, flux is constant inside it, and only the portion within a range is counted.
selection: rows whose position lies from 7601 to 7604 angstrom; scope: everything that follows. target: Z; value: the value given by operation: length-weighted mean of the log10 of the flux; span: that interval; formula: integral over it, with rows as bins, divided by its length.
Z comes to 1.560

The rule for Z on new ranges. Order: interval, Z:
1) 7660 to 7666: 1.572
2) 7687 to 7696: 1.565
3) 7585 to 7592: 1.578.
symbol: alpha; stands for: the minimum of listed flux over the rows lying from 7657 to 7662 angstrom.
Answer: 30.9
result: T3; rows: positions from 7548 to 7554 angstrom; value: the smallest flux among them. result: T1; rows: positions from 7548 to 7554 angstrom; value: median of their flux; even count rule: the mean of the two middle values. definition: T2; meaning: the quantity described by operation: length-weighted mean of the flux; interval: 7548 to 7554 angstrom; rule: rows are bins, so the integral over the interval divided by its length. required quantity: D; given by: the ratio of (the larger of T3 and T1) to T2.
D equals 0.984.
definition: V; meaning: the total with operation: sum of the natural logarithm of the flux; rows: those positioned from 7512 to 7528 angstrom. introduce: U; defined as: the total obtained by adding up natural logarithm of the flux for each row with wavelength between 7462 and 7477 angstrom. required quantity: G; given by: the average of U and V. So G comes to 31.6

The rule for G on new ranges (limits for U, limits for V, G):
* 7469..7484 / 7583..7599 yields 31.5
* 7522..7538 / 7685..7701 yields 32.3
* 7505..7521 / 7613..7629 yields 32.0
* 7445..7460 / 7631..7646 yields 31.9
